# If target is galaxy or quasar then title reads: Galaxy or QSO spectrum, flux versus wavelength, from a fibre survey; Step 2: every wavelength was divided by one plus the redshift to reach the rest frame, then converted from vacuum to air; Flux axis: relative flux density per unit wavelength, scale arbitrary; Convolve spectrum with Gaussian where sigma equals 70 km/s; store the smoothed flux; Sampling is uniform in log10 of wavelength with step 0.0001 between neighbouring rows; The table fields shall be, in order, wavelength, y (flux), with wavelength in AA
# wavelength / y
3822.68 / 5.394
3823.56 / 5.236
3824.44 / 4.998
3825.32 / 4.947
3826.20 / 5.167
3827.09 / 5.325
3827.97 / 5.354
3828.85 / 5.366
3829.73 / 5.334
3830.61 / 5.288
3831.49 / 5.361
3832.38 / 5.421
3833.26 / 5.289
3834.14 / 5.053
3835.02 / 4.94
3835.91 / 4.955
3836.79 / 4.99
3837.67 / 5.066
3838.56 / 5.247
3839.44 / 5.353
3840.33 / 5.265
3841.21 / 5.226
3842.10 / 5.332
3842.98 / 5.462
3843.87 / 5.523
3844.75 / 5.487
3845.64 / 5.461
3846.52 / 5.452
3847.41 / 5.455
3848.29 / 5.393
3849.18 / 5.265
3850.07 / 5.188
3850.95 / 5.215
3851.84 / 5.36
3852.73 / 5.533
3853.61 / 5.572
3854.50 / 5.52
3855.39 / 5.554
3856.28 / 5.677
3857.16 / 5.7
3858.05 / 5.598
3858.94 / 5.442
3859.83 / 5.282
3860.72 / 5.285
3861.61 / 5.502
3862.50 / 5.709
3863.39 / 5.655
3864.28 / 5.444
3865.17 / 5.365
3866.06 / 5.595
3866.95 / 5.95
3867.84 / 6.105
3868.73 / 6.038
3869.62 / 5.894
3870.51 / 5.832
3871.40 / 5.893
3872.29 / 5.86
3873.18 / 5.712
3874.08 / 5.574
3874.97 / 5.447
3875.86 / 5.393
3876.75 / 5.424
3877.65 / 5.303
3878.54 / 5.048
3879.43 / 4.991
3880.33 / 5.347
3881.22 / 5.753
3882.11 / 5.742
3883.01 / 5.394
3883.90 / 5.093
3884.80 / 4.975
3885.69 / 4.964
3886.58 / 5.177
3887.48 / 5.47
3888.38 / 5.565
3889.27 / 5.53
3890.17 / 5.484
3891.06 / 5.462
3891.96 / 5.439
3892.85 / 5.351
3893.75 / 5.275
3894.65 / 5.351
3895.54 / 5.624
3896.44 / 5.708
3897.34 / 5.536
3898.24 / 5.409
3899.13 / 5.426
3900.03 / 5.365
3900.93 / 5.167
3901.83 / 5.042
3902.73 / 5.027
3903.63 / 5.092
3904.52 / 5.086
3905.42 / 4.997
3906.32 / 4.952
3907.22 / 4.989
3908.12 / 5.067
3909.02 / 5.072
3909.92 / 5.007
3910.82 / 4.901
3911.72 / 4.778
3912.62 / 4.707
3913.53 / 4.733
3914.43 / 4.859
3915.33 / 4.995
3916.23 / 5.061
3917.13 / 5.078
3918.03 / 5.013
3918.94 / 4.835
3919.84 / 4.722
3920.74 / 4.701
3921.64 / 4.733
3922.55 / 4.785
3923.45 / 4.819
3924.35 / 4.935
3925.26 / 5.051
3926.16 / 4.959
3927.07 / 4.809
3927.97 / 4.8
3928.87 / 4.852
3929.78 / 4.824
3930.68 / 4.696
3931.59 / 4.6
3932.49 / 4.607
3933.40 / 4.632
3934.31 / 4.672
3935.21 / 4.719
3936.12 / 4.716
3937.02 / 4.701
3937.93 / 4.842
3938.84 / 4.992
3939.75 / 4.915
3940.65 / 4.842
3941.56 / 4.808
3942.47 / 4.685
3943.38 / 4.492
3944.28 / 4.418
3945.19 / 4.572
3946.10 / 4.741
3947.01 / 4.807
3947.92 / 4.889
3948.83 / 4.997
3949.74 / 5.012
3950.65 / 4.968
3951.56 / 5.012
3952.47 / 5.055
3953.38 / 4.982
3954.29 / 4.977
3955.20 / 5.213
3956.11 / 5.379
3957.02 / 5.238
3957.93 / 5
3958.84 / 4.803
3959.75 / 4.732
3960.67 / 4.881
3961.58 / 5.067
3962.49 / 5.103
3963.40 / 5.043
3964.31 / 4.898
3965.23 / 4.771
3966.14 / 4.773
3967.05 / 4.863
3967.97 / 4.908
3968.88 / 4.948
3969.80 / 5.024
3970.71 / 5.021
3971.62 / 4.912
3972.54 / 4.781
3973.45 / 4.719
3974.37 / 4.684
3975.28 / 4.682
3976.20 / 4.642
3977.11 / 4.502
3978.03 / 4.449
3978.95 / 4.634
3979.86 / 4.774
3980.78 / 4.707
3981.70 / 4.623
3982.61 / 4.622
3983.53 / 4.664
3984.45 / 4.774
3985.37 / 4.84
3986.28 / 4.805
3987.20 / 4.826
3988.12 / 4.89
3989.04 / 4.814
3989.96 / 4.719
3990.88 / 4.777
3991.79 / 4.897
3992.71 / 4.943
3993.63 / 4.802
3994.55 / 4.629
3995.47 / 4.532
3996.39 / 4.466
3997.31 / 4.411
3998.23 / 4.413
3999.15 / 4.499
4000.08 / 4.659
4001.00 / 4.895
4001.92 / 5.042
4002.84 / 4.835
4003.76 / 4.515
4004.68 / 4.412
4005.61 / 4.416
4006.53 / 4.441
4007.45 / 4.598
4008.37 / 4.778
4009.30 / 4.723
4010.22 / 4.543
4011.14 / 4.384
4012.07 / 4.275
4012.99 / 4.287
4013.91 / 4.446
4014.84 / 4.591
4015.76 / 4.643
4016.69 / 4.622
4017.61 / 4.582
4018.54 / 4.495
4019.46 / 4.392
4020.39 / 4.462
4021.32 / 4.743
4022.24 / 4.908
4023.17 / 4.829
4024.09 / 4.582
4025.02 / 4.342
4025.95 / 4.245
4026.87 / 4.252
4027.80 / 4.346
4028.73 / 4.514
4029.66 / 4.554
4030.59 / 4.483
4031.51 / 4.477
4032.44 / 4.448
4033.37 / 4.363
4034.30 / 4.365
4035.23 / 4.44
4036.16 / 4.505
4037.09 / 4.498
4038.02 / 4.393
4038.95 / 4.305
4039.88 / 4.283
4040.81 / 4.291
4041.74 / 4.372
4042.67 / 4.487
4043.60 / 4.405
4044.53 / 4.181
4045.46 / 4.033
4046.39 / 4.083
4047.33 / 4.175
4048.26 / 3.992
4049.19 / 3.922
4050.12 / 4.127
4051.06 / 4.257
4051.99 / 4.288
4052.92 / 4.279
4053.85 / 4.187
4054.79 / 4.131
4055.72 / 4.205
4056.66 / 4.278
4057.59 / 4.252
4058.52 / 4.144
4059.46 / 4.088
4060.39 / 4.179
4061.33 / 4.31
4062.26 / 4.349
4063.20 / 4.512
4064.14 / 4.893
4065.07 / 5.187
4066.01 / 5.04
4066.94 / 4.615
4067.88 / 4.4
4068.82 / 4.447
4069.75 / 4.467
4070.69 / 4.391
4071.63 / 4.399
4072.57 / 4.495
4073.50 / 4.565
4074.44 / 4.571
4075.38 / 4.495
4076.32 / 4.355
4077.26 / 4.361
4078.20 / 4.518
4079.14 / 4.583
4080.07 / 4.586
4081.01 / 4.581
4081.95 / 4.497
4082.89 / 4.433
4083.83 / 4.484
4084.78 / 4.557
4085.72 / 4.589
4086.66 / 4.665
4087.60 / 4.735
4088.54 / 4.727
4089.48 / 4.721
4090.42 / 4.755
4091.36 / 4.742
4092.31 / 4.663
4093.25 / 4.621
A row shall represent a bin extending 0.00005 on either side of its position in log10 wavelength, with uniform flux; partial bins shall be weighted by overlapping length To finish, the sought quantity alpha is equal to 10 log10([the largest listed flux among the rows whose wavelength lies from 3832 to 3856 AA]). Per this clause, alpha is 7.46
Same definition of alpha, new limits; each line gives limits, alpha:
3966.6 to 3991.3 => 7.01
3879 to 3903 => 7.60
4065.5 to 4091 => 7.02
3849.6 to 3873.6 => 7.86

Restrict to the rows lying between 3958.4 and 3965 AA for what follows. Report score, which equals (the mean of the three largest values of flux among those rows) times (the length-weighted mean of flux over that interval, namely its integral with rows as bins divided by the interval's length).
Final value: 25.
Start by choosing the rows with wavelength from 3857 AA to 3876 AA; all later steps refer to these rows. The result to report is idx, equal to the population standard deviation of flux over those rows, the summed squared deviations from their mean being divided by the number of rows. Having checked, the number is 0.24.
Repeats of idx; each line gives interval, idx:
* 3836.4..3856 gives 0.16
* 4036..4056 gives 0.16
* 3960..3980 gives 0.18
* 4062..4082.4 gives 0.21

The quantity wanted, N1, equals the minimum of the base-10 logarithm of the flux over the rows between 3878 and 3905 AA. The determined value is 0.70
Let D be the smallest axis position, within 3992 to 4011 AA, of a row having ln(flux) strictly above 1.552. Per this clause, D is 3992.71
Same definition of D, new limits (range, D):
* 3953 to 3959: 3953.38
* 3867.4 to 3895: 3867.84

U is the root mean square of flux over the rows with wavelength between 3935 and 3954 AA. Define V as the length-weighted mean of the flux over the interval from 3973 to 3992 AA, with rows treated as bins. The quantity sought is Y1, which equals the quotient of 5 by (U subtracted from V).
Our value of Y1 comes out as -47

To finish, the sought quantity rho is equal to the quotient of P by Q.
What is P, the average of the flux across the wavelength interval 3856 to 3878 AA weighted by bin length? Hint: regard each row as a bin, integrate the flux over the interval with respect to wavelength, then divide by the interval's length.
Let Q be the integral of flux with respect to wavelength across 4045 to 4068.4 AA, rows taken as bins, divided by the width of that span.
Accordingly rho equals 1.30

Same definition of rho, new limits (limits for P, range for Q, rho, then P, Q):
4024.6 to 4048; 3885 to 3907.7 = 0.82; 4.3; 5.3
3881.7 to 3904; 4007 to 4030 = 1.18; 5.3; 4.5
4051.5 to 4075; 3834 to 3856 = 0.83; 4.4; 5.3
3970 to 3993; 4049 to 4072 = 1.08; 4.8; 4.4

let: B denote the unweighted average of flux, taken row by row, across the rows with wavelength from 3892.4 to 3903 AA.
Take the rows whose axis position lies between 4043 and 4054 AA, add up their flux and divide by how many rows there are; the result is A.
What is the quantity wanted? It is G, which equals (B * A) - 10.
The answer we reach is 12.3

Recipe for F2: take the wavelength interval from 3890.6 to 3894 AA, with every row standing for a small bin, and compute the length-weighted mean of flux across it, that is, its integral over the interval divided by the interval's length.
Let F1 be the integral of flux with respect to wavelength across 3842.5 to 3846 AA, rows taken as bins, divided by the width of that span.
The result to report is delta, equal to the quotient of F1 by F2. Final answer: 1.02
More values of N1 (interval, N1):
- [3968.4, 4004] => 0.64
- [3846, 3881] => 0.70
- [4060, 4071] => 0.62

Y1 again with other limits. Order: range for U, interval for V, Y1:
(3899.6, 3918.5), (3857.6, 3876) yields 8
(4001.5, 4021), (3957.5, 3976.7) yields 16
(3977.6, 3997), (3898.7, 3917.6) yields 17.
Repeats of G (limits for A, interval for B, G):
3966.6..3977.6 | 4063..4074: 12.2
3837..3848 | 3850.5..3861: 19.4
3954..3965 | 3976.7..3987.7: 13.6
